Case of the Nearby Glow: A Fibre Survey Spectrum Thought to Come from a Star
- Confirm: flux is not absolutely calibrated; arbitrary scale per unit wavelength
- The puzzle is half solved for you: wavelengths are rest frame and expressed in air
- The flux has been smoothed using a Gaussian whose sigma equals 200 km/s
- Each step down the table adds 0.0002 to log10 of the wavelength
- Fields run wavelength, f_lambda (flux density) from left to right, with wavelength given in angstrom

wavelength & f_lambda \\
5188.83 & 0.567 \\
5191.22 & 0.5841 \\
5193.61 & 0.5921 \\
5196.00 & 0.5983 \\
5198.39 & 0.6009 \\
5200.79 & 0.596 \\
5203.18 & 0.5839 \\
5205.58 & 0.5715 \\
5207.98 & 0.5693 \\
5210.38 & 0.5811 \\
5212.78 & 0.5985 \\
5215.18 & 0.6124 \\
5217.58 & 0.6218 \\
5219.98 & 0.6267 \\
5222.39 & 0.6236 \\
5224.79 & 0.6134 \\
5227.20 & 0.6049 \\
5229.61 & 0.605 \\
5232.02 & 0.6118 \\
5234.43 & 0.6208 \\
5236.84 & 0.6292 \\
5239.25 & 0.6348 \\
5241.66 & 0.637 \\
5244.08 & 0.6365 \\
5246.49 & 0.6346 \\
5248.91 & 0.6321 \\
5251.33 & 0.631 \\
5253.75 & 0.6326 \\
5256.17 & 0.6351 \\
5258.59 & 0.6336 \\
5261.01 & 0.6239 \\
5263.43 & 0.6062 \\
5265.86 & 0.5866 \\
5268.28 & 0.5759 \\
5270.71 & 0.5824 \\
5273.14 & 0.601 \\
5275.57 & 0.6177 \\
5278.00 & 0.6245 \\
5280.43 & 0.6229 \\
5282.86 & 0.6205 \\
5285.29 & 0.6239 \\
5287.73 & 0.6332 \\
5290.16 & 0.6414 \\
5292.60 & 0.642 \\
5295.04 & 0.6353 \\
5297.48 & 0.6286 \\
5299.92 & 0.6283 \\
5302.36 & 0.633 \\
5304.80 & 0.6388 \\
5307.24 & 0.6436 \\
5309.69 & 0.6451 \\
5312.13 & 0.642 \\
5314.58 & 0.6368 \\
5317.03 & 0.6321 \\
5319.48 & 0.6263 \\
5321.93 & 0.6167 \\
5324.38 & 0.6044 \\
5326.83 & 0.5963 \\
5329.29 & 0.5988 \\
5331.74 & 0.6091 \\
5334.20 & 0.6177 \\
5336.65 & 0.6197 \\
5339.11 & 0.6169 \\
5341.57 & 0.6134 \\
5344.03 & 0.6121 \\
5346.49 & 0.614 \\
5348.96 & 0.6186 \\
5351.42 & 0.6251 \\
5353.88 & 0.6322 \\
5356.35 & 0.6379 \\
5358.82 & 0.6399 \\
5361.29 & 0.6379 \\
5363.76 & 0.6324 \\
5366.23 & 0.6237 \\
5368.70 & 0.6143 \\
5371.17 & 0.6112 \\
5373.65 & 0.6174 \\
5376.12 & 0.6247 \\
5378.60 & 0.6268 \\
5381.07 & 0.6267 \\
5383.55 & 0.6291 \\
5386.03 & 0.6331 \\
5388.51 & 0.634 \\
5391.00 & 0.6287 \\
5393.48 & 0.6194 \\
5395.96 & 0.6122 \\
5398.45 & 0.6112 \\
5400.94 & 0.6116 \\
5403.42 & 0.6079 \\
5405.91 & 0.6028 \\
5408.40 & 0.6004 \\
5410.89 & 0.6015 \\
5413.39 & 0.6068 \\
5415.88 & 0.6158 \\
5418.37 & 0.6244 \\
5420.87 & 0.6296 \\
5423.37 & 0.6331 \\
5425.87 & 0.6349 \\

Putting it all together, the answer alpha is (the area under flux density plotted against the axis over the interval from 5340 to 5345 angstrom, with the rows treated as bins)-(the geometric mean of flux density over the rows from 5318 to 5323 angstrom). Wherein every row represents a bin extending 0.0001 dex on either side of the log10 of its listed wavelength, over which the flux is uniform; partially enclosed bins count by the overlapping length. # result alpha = 2.44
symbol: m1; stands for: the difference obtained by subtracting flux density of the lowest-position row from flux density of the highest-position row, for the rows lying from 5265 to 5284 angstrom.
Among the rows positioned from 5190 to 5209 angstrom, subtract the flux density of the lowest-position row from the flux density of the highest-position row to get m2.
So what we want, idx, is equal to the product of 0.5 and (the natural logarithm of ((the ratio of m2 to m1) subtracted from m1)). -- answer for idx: -0.4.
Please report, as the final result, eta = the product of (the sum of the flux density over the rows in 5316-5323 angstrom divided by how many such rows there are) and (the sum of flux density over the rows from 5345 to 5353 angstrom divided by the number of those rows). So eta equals 0.387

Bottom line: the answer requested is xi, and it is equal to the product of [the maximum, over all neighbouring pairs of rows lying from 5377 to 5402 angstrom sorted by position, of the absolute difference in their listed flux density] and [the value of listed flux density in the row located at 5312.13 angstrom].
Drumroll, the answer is 0.006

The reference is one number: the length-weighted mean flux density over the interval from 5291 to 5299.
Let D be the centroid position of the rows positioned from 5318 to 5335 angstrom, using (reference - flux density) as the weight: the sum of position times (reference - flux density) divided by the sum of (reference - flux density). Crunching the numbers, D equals 5327.5 angstrom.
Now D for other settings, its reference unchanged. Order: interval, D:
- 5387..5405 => 5398.5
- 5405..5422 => 5411.2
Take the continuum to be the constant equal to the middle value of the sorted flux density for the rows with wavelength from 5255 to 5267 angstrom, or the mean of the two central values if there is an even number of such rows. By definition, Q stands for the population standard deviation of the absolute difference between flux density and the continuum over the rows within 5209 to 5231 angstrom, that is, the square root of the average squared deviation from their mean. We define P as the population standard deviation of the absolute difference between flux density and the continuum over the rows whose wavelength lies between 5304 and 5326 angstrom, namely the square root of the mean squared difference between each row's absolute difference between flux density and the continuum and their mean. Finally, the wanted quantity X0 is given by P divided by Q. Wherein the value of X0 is 0.5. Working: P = 0.0062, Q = 0.0128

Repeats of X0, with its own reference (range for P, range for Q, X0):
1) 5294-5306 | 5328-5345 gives 0.6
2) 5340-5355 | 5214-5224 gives 0.8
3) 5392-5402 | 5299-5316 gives 0.6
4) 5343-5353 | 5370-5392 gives 1.1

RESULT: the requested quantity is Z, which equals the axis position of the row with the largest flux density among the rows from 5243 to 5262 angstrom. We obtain 5244.08 angstrom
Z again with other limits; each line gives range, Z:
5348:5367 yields 5358.82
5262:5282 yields 5278.00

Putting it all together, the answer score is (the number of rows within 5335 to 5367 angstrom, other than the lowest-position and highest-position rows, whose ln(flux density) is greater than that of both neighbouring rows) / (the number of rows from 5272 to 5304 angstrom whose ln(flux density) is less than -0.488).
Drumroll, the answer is 1.0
